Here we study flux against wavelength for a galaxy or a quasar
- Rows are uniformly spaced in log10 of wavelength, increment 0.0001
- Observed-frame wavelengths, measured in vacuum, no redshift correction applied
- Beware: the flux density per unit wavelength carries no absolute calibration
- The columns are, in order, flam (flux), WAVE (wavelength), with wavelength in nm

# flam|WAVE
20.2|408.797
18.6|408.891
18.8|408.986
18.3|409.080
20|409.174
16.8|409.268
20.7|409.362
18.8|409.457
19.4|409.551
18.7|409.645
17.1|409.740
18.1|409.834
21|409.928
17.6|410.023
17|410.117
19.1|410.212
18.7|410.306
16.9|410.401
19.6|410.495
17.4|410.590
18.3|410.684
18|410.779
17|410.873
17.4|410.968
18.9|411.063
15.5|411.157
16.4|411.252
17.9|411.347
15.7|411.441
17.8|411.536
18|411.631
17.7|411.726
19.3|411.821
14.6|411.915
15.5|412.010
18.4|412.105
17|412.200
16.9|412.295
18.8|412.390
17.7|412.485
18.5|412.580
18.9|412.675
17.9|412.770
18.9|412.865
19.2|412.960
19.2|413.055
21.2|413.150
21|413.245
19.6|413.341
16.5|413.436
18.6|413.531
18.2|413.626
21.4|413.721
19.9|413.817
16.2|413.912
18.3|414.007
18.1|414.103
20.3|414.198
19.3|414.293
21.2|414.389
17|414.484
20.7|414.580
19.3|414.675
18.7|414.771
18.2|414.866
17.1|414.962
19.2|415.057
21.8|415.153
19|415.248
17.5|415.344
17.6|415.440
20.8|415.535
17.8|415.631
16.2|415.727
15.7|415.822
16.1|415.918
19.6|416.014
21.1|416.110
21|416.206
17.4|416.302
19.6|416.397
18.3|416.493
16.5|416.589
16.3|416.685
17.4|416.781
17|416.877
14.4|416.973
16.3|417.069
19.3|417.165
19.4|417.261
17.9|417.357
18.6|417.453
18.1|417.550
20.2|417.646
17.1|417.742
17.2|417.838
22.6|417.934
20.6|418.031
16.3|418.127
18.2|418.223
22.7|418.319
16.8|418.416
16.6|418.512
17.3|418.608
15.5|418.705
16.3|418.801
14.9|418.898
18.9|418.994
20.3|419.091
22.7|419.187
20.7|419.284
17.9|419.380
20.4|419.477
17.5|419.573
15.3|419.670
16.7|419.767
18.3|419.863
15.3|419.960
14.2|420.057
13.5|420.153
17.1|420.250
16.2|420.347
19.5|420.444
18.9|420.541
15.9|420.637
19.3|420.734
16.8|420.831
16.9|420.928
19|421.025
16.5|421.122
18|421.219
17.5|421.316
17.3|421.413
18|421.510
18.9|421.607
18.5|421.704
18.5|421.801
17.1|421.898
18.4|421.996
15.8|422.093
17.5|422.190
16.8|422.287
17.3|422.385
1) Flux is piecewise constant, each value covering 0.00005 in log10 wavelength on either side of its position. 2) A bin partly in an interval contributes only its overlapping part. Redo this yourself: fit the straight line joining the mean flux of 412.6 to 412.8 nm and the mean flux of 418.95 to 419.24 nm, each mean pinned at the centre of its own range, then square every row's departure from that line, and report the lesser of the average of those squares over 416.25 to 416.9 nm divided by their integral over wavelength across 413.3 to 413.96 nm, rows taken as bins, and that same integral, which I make 2.00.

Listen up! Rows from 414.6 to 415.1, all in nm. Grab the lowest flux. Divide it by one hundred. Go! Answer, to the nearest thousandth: 0.171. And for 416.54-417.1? 0.144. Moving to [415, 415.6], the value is 0.175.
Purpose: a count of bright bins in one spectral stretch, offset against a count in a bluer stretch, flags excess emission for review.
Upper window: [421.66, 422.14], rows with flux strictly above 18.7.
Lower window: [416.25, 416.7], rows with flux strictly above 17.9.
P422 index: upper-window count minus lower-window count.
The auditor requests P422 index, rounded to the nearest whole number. -2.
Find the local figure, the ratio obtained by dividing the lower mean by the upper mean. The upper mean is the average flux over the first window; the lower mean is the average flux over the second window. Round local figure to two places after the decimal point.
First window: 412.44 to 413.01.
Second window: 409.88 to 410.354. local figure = 1.01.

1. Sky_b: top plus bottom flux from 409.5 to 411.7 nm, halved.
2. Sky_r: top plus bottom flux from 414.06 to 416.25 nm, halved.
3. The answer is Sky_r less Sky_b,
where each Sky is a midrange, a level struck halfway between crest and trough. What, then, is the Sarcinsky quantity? 0.5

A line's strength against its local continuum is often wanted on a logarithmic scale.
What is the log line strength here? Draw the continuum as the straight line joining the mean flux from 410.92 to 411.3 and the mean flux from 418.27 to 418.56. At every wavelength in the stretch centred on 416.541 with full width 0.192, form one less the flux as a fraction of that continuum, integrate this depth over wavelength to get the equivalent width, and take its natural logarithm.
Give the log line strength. -4.7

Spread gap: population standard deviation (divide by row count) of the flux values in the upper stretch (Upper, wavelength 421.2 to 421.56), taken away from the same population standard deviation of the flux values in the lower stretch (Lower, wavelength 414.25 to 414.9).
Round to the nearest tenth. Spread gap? 1.0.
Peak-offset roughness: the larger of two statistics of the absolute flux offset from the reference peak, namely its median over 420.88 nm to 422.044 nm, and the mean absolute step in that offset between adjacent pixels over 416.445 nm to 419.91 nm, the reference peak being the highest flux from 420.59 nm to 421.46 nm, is 1.3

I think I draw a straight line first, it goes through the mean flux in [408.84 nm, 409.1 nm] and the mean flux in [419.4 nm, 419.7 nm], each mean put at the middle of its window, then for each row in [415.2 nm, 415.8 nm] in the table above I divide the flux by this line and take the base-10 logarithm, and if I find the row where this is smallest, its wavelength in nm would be 415.727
